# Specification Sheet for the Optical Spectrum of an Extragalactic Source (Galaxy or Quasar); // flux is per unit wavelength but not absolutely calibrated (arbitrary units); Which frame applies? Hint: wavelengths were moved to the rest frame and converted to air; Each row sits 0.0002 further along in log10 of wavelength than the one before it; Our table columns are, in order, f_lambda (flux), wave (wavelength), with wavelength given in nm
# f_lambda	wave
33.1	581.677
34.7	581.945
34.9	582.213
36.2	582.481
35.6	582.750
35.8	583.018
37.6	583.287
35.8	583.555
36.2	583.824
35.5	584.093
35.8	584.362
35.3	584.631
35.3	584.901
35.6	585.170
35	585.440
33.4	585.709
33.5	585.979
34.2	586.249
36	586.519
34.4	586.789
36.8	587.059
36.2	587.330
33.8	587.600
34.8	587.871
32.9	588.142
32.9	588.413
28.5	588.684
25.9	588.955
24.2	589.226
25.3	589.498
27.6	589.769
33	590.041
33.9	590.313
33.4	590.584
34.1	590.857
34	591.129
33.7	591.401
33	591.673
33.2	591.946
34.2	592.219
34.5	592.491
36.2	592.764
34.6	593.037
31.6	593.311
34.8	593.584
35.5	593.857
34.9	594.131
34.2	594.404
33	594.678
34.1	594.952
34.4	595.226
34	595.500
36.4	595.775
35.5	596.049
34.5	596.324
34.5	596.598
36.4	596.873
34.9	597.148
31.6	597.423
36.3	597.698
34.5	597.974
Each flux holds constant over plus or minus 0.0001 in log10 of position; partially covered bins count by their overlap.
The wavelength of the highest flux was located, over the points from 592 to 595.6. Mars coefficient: 592.764 nm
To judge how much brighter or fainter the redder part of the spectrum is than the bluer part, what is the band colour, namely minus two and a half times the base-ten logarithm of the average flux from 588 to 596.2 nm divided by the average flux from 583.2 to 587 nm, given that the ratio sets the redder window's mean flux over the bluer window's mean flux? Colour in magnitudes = 0.079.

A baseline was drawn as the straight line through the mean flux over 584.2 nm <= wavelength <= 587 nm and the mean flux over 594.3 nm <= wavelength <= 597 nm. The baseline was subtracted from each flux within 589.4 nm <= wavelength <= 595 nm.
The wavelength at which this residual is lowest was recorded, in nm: 589.498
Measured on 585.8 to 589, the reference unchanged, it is 588.955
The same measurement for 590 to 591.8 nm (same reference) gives 590.041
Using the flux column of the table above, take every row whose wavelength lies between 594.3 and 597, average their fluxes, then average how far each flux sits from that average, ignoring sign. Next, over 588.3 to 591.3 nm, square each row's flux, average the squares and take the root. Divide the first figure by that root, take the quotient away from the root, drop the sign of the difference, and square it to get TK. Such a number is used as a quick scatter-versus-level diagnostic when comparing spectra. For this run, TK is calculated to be 928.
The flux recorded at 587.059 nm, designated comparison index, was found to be 36.8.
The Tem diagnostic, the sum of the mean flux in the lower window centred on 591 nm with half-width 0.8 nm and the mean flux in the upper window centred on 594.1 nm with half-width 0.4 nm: 68.6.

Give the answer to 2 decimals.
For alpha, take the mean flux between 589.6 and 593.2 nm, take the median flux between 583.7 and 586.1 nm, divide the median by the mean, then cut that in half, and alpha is 0.53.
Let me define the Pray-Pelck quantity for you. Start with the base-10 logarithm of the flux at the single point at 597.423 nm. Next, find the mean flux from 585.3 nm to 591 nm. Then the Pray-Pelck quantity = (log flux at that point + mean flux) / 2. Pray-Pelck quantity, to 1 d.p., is 16.9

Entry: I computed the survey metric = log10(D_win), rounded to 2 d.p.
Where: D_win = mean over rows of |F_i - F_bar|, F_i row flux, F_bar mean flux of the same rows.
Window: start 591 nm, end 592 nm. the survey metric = -0.43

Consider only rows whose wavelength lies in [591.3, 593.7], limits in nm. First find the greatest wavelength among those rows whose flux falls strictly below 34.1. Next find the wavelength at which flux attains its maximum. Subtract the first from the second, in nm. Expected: -0.55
